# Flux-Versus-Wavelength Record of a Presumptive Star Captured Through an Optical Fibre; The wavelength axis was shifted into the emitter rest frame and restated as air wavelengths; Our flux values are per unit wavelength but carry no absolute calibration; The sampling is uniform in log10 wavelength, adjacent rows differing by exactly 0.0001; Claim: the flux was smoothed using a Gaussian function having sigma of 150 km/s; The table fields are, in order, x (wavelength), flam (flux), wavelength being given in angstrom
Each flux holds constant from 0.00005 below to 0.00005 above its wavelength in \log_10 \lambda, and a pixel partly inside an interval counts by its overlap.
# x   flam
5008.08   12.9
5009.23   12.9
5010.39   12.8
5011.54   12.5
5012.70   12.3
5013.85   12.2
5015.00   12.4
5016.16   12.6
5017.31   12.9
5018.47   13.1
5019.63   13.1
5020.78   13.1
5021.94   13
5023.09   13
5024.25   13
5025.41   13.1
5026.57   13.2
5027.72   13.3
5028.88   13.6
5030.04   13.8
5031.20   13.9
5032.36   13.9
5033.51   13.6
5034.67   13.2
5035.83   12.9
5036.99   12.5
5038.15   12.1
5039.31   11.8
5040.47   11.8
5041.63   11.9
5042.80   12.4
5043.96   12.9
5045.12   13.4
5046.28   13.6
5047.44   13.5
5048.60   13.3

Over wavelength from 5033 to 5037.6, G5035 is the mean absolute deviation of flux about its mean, 0.35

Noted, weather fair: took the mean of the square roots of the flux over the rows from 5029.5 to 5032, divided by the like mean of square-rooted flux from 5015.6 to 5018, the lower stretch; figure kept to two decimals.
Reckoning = 1.04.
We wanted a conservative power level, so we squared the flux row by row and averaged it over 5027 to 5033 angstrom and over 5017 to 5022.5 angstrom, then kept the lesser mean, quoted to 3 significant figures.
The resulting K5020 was 170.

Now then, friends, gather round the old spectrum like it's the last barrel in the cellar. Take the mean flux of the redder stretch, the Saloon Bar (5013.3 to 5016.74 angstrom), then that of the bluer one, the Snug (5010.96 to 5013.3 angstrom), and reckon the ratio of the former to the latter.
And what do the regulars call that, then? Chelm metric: 1.00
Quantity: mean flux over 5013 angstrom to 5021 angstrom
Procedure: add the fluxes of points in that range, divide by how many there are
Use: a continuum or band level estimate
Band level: 12.8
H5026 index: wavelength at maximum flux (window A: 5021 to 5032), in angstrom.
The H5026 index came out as 5031.20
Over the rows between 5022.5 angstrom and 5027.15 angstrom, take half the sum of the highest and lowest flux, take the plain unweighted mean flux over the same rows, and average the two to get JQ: 13.1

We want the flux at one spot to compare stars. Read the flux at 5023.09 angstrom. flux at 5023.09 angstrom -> 13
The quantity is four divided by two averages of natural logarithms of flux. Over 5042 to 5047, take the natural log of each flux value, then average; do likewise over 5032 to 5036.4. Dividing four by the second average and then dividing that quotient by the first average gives 0.600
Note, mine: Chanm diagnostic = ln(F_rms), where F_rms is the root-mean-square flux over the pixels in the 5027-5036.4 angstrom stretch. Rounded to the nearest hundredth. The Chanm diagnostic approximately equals 2.60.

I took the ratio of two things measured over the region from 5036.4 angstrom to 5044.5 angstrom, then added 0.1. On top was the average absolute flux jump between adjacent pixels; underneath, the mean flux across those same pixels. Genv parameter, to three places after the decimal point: 0.125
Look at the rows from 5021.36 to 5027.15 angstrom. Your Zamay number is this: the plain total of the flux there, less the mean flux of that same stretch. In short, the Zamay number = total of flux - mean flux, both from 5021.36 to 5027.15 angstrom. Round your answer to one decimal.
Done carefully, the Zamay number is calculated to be 52.2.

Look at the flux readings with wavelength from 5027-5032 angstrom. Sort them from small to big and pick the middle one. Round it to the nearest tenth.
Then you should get 13.7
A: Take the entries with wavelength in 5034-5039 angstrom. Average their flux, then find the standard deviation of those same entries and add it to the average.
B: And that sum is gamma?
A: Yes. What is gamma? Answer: 13.1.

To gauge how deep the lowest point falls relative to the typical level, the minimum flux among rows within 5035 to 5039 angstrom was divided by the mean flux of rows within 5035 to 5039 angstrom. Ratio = 0.968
